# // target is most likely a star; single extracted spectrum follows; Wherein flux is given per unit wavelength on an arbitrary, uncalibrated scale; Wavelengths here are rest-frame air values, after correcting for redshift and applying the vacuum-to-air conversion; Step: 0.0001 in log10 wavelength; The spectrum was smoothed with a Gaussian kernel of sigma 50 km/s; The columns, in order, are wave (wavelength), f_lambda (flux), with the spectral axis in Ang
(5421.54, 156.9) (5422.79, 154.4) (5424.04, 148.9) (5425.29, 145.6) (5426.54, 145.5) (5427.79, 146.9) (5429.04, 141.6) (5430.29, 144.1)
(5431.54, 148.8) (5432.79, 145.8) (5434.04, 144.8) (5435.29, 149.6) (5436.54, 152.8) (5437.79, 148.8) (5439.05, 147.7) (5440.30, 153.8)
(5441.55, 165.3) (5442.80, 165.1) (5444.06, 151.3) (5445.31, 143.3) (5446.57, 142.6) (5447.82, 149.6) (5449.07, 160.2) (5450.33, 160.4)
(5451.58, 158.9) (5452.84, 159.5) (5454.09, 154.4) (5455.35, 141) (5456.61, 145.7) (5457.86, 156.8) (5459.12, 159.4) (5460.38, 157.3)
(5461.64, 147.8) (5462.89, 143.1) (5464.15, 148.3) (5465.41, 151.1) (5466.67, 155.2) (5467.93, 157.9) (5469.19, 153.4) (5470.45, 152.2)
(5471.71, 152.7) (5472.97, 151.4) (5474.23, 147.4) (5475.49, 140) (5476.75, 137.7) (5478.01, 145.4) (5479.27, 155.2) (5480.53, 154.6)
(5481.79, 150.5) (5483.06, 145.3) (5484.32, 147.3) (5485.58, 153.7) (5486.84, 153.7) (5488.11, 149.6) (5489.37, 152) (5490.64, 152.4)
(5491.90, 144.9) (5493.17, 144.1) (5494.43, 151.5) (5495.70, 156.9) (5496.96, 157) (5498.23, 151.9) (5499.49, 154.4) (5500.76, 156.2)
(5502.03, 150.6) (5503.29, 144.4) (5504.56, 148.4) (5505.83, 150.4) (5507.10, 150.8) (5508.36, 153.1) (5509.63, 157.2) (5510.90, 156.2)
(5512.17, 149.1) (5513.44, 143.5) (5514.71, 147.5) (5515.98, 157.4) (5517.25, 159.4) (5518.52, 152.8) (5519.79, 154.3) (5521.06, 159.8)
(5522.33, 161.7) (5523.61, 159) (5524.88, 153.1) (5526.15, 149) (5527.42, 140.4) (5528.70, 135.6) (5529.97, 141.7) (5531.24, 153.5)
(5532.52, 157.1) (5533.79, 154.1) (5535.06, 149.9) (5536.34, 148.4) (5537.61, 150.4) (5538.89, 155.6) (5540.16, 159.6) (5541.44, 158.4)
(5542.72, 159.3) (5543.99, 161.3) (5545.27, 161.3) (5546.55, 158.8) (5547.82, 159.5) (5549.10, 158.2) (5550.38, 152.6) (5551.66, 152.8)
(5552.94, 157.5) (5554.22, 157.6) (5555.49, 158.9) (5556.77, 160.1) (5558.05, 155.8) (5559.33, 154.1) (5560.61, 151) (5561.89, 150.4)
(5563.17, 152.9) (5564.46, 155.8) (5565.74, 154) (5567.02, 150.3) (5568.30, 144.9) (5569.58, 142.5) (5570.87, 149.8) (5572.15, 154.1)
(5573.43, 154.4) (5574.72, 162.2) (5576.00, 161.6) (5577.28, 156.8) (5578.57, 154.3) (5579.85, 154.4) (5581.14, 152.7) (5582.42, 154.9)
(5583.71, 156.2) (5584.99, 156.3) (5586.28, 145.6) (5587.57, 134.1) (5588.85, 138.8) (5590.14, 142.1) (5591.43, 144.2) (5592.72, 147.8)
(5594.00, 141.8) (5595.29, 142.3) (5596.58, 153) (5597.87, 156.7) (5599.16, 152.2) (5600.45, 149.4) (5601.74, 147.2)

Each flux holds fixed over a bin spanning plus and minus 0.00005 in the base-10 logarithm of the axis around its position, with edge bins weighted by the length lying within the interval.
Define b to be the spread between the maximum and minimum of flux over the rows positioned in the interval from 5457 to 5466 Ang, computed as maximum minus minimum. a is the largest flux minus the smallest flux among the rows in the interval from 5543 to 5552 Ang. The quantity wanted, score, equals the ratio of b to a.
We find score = 1.9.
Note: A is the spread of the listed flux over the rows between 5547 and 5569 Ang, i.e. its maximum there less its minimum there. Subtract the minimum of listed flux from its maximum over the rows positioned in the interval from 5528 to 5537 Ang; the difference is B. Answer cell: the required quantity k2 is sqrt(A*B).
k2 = 18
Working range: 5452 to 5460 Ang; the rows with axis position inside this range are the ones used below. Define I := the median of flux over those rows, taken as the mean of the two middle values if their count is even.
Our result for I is 156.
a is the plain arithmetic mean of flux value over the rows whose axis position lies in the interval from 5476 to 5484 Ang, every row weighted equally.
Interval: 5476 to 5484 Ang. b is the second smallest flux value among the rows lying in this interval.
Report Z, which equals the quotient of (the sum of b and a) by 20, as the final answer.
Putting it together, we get 14.7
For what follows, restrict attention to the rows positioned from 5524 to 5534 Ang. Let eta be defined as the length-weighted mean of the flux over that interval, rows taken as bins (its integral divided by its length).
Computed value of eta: 148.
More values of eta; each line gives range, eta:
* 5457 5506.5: 151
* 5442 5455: 154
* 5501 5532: 151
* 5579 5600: 148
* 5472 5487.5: 149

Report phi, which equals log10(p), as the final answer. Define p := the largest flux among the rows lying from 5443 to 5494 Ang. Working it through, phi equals 2.205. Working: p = 160.4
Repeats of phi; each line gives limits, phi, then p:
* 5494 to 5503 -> 2.196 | 157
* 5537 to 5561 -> 2.208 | 161.3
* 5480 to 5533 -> 2.209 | 161.7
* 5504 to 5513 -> 2.196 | 157.2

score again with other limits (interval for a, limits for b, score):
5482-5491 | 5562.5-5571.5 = 1.6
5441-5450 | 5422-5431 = 0.6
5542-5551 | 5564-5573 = 1.5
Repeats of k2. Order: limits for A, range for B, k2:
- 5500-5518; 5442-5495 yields 21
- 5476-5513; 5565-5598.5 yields 23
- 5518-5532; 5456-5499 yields 24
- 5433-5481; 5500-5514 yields 19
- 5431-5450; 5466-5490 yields 21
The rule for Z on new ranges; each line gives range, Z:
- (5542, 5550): 15.9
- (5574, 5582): 15.6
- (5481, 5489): 14.9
